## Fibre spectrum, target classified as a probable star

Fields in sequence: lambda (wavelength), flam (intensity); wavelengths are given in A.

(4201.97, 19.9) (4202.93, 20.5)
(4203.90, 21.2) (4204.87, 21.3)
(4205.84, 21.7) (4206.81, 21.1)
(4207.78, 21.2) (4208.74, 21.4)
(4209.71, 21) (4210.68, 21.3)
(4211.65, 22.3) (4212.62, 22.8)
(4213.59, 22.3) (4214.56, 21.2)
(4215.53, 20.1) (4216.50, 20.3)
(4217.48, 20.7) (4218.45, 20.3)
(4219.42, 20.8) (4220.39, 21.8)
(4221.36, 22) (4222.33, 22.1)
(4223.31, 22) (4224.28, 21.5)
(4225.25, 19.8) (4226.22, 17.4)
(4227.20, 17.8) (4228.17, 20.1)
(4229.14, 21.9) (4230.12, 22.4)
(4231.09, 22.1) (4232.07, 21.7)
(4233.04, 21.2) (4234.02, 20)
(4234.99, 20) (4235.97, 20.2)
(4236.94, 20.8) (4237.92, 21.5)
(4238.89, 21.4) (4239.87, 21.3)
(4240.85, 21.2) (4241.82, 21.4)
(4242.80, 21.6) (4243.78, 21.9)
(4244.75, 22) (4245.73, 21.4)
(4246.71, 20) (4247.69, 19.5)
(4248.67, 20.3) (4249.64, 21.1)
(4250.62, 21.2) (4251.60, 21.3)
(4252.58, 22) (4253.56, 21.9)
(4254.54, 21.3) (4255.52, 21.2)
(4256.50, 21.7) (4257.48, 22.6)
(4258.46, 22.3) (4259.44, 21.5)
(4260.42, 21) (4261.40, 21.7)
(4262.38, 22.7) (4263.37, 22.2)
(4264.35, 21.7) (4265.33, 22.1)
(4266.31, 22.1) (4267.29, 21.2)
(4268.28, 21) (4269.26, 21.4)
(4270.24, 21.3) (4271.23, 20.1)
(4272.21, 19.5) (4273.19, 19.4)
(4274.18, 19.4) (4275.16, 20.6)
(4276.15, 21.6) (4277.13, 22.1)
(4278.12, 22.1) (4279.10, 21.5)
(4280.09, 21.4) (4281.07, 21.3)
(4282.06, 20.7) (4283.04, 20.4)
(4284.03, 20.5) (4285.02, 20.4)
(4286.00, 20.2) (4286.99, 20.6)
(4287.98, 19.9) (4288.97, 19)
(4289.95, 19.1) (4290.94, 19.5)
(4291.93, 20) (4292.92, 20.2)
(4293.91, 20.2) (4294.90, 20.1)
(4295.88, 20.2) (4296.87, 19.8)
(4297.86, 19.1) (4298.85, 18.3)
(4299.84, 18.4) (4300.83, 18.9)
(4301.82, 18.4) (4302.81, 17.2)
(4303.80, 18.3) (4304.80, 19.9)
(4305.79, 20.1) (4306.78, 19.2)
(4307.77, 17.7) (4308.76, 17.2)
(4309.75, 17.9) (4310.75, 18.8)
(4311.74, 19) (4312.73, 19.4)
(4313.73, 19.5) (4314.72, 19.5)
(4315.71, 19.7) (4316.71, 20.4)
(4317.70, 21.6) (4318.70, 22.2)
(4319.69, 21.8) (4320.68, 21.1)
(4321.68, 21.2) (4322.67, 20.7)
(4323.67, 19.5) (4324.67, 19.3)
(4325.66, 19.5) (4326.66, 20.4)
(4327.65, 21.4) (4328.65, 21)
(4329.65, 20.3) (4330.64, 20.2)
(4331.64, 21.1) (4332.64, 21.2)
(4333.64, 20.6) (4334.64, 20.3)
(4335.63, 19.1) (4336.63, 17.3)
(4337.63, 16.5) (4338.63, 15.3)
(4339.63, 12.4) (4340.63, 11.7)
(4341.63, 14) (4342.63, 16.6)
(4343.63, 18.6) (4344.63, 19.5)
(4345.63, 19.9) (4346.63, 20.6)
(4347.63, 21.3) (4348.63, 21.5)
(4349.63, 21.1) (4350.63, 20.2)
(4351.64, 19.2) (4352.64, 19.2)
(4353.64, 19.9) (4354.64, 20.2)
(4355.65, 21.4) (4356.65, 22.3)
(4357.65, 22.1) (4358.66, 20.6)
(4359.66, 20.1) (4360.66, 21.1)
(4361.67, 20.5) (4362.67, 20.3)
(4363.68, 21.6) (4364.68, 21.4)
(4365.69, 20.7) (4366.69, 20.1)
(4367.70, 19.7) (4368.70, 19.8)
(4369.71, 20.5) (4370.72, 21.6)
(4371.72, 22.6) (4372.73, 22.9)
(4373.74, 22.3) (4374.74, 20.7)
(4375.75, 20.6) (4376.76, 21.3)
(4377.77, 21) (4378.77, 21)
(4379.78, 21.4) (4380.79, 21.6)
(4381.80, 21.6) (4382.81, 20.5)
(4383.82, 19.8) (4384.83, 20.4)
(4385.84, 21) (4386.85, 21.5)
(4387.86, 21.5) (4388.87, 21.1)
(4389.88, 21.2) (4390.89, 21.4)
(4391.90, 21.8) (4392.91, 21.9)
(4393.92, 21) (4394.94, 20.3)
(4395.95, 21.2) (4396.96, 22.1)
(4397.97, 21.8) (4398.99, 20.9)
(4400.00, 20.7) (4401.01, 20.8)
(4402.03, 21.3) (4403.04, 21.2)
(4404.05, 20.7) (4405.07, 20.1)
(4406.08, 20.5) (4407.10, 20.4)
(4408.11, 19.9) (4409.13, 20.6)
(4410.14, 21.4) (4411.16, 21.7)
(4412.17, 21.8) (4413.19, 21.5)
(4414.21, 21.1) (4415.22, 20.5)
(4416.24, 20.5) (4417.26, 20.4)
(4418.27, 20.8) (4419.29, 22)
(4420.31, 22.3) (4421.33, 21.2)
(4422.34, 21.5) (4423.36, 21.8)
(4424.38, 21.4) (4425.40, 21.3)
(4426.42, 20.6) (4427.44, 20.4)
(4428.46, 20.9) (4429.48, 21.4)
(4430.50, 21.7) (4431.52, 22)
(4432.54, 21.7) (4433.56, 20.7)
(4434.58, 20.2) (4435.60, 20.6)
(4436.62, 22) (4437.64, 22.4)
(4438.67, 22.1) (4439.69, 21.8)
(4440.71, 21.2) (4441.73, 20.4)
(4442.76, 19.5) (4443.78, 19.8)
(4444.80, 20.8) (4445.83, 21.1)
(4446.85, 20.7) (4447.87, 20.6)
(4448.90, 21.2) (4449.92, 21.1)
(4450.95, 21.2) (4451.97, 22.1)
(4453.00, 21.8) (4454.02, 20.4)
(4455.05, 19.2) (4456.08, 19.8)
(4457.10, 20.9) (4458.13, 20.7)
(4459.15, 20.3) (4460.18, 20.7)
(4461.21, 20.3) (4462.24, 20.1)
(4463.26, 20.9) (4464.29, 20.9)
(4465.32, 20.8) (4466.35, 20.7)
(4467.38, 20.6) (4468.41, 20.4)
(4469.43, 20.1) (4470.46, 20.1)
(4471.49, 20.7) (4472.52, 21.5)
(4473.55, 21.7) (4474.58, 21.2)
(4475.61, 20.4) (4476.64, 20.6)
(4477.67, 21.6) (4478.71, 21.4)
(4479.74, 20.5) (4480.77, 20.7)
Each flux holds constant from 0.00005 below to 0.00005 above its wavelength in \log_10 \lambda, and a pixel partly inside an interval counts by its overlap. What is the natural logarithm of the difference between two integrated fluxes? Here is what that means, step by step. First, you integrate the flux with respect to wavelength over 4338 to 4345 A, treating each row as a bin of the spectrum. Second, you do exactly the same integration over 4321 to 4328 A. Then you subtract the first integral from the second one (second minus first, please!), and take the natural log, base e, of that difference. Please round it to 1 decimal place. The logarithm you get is 3.5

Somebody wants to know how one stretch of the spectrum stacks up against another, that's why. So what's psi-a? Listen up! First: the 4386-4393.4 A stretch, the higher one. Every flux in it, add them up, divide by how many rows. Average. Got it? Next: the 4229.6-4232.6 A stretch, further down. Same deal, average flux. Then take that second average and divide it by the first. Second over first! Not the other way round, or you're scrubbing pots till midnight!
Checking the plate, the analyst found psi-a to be 1.03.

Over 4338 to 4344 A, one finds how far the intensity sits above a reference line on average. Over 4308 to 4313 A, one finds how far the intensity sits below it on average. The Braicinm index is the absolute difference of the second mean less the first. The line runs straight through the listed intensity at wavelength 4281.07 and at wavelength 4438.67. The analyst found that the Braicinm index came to 10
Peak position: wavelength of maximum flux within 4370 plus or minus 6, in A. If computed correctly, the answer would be 4372.73 A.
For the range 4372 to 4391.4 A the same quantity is 4372.73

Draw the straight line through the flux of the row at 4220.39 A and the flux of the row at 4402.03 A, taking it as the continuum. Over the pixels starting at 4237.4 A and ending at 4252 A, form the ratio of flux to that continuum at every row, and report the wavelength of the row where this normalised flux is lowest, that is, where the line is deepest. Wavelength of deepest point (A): 4247.69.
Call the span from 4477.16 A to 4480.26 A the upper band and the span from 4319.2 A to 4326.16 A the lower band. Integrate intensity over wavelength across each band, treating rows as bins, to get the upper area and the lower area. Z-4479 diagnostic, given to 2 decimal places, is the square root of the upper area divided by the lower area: 0.68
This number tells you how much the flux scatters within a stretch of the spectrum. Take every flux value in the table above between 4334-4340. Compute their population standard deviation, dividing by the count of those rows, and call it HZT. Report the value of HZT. 2.6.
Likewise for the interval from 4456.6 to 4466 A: 0.3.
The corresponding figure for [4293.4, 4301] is 0.7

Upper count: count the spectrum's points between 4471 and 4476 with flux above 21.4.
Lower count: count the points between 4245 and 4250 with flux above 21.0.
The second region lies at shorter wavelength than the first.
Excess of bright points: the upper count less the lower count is 0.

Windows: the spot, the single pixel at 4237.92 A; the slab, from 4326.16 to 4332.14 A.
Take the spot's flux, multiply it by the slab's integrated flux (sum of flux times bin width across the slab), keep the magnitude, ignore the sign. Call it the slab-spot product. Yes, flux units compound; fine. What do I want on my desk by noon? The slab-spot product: 2666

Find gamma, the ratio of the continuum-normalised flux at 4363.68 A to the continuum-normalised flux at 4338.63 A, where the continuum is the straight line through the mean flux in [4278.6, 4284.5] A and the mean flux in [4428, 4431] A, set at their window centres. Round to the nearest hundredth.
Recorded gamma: 1.41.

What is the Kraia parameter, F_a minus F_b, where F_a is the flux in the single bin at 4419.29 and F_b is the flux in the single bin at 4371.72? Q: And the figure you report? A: -0.6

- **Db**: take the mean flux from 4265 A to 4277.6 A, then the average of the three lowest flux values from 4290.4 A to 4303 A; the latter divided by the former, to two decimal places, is 0.86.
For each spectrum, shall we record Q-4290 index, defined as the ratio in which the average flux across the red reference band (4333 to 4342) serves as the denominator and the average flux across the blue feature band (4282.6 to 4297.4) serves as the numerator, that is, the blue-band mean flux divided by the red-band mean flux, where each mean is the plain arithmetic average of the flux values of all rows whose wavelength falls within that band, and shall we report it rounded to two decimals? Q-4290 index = 1.22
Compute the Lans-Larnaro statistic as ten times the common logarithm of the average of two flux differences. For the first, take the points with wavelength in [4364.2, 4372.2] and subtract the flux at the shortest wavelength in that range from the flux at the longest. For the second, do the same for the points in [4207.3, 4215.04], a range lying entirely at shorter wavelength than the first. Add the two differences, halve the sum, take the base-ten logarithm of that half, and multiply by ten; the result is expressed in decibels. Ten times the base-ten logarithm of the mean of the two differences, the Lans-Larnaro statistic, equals -2.2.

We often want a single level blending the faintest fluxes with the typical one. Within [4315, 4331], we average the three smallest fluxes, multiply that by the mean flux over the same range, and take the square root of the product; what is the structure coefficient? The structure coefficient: 20.0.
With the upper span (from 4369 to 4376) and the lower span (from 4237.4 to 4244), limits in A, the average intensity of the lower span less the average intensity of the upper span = -0.1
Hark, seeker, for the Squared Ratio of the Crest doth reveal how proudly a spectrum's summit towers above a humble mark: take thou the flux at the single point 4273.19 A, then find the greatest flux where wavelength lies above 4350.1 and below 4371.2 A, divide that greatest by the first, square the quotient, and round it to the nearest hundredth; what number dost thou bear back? 1.32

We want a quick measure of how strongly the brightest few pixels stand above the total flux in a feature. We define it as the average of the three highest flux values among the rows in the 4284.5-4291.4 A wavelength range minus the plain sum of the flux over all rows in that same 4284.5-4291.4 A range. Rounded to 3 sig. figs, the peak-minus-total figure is -118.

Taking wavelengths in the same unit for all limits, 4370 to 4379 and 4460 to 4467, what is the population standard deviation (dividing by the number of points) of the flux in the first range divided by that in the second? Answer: 2.80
